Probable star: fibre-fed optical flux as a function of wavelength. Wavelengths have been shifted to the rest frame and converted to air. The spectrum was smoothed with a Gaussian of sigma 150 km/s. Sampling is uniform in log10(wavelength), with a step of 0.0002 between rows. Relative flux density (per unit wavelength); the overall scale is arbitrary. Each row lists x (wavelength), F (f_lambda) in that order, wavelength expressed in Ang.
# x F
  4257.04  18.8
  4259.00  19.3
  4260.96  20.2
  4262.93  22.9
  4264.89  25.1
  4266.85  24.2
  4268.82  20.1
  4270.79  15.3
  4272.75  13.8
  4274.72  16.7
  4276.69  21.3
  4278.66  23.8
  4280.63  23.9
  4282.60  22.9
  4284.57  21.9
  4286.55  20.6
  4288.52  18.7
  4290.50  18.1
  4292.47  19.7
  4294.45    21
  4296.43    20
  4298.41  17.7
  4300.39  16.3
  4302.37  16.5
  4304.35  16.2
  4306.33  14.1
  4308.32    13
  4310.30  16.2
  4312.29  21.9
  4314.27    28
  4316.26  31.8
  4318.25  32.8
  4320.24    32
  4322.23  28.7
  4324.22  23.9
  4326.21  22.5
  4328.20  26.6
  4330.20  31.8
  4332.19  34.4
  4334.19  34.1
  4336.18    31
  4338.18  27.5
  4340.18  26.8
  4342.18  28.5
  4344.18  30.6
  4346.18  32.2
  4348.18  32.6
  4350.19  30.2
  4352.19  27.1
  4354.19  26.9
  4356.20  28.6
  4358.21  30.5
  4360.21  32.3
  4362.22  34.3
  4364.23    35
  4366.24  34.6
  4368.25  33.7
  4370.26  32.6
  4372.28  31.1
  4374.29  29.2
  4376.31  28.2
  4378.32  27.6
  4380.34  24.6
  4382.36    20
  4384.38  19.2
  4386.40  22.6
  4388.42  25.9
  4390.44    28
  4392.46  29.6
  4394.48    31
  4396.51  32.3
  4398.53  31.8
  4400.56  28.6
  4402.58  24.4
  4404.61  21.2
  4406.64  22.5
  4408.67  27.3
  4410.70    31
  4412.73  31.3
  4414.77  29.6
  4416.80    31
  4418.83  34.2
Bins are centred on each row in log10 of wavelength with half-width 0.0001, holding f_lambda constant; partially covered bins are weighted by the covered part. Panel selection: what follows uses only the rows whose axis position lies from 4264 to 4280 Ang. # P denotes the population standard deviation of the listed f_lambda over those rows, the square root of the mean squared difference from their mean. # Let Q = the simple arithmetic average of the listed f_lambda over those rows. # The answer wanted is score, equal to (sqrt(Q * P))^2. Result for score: 81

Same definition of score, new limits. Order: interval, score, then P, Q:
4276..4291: 44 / 2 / 21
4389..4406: 102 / 4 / 28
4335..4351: 60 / 2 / 30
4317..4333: 119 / 4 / 29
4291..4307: 39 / 2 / 18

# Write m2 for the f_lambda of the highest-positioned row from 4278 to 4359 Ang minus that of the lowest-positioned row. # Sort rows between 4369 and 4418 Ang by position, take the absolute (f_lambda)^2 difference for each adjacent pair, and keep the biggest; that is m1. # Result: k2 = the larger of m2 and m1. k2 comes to 239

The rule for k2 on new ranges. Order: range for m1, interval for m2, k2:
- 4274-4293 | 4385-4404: 175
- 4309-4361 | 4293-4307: 304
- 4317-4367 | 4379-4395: 304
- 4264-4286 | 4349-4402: 182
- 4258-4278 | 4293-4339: 182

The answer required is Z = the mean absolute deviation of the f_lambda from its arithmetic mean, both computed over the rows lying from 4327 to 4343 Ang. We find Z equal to 2.7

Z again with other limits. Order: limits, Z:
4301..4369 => 4.9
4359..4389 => 4.4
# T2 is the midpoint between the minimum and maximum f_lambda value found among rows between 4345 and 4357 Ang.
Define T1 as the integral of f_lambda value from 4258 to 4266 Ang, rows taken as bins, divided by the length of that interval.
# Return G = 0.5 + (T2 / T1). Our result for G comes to 1.9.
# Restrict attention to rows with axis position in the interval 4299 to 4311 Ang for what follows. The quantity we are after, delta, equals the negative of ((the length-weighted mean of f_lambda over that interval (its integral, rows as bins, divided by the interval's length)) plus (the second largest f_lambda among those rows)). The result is -32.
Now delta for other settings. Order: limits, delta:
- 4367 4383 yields -61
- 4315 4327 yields -61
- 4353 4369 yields -67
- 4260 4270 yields -47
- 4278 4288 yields -46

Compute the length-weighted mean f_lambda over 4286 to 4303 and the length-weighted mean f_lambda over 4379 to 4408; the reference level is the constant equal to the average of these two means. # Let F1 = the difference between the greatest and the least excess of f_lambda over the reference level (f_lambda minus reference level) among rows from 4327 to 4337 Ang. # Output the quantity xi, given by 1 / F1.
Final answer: 0.13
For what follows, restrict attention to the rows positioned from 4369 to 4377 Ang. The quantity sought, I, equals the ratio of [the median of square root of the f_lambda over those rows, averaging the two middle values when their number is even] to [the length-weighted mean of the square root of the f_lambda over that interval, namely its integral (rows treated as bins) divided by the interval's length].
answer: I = 1.00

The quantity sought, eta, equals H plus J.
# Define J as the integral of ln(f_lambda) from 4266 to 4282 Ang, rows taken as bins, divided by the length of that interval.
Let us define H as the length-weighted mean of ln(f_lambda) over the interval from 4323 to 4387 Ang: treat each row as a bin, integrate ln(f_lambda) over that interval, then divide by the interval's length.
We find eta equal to 6.33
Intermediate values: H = 3.4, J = 2.97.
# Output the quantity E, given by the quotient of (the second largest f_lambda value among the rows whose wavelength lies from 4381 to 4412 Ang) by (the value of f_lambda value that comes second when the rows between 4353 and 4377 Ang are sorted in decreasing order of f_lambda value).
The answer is 0.92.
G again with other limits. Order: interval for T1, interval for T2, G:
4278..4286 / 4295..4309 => 1.2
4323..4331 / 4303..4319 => 1.4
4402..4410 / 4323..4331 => 1.6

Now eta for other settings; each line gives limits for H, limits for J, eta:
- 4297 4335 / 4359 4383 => 6.53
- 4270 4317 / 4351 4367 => 6.38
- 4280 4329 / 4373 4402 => 6.34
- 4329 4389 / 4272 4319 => 6.35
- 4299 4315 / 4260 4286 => 5.87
